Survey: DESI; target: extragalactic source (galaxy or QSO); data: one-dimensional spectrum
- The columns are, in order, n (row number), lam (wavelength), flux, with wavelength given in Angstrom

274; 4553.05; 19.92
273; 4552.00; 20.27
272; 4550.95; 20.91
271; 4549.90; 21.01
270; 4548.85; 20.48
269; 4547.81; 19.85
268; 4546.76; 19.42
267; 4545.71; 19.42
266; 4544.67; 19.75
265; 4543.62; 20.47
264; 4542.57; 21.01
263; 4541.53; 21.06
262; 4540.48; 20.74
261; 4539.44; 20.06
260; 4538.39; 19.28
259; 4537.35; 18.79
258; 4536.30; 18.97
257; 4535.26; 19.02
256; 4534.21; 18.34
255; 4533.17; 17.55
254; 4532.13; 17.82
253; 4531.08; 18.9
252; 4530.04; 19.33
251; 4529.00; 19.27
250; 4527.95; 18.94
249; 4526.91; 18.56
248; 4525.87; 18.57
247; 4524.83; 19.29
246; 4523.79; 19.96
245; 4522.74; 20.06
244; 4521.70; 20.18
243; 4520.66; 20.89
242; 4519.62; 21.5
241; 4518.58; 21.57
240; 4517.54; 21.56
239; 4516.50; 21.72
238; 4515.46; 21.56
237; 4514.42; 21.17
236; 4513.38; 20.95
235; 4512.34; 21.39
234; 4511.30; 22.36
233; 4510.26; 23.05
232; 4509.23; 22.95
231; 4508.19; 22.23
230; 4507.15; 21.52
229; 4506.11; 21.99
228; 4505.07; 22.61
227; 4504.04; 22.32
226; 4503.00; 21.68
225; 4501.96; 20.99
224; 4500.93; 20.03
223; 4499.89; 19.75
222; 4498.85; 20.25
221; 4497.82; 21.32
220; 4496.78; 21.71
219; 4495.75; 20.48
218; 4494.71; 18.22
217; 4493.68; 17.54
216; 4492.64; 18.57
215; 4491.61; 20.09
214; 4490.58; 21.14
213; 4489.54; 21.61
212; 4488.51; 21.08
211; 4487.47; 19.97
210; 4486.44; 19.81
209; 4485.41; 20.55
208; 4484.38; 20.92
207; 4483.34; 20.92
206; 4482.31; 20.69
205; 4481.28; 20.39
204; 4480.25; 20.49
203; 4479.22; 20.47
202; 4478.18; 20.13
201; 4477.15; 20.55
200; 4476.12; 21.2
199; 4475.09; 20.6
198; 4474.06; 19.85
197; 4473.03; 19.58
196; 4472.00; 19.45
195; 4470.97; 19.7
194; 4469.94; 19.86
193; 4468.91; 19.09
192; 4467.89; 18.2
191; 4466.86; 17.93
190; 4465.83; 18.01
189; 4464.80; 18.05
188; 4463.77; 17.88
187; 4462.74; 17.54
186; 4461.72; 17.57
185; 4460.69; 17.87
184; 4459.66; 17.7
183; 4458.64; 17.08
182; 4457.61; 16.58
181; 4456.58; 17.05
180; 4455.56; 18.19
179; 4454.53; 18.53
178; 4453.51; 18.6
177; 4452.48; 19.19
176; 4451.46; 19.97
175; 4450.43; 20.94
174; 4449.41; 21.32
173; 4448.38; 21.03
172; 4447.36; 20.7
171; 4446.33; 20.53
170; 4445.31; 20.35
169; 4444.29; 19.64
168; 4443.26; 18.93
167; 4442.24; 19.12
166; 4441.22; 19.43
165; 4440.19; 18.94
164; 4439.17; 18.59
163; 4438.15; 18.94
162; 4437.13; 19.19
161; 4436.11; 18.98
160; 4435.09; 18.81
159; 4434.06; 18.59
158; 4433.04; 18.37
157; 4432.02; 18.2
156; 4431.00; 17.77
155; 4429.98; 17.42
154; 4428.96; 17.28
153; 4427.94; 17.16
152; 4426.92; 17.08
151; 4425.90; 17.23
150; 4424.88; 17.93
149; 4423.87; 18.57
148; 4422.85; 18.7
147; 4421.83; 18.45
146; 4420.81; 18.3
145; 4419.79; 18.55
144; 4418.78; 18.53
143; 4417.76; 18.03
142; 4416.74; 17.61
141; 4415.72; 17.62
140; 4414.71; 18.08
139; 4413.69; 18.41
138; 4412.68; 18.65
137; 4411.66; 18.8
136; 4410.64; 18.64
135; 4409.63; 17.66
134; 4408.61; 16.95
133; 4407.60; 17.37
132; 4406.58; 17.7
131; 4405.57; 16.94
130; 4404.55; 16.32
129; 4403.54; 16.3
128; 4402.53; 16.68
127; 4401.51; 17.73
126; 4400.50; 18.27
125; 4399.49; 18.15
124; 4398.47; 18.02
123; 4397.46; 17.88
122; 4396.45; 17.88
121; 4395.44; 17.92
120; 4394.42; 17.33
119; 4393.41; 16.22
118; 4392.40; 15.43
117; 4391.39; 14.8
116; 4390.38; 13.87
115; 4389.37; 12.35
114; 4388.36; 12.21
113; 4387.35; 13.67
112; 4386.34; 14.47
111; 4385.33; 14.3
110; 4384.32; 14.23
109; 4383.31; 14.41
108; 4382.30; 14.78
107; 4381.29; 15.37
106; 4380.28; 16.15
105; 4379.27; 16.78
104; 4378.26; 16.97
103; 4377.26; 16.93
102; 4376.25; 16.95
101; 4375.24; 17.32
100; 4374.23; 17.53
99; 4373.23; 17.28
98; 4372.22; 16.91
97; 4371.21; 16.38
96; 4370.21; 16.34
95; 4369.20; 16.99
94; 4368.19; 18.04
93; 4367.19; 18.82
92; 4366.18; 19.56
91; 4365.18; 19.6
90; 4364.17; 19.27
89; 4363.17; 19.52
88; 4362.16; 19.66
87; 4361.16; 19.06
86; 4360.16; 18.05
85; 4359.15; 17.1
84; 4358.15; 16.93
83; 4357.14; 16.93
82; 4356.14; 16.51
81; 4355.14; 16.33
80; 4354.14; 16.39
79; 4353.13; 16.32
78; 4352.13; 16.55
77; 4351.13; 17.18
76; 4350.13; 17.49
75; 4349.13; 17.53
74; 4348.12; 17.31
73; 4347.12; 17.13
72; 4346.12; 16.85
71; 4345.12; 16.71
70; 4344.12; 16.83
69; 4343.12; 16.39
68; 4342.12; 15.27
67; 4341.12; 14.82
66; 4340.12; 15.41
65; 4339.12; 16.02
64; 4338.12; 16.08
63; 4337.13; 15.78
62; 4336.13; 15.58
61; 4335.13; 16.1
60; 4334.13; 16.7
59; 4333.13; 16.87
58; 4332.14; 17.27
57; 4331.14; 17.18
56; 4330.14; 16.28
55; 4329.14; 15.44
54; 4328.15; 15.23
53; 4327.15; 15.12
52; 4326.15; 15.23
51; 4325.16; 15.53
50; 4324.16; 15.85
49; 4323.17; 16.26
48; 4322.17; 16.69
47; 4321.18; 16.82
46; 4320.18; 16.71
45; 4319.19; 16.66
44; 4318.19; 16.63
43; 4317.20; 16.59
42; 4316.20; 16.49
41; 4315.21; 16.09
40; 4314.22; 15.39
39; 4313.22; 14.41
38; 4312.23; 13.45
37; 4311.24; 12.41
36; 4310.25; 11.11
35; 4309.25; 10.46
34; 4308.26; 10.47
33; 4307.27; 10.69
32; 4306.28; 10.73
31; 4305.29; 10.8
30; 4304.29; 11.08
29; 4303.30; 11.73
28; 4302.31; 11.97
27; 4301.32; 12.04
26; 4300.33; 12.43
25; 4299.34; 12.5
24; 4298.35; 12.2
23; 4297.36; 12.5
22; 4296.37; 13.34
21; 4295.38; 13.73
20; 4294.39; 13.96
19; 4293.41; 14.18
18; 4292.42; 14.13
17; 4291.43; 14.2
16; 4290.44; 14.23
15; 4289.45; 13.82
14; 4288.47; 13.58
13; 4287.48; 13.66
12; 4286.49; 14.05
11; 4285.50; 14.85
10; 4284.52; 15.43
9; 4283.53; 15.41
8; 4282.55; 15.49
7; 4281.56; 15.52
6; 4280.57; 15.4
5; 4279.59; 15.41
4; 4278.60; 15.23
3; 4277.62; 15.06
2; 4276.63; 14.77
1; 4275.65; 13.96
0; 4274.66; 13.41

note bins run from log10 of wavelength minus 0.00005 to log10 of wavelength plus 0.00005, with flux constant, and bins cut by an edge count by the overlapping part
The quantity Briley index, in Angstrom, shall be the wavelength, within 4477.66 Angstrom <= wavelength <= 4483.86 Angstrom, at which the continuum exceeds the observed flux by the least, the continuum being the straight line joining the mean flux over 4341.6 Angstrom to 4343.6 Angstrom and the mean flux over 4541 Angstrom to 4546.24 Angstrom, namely 4483.34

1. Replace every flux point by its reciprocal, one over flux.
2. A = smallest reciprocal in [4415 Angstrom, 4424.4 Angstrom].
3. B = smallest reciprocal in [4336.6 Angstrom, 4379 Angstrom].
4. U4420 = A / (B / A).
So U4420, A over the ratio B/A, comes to 0.056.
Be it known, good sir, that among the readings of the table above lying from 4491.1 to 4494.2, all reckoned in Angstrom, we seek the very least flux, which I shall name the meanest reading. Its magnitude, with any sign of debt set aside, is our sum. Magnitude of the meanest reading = 17.5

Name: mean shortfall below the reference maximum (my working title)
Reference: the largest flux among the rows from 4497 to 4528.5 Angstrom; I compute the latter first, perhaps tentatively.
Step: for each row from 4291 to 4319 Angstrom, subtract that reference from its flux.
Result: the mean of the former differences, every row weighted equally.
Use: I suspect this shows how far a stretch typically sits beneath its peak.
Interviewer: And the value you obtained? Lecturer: -10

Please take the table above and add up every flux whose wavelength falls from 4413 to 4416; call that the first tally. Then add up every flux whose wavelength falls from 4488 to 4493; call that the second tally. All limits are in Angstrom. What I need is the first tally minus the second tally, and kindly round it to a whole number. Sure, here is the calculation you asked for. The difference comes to -48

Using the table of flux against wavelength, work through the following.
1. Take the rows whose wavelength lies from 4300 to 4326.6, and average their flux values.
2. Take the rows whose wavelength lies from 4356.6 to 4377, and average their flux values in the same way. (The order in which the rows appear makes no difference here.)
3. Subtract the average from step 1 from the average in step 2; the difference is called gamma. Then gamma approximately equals 4.0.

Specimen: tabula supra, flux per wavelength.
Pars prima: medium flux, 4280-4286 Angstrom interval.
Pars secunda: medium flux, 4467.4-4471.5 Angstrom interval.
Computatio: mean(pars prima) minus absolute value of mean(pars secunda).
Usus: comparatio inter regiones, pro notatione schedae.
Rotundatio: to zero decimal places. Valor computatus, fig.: -4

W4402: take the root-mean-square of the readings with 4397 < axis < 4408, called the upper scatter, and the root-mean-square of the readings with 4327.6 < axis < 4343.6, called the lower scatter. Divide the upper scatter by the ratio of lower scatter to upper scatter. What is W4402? 19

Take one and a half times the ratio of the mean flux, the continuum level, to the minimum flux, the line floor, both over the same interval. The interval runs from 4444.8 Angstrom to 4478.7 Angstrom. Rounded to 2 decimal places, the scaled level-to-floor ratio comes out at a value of 1.73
